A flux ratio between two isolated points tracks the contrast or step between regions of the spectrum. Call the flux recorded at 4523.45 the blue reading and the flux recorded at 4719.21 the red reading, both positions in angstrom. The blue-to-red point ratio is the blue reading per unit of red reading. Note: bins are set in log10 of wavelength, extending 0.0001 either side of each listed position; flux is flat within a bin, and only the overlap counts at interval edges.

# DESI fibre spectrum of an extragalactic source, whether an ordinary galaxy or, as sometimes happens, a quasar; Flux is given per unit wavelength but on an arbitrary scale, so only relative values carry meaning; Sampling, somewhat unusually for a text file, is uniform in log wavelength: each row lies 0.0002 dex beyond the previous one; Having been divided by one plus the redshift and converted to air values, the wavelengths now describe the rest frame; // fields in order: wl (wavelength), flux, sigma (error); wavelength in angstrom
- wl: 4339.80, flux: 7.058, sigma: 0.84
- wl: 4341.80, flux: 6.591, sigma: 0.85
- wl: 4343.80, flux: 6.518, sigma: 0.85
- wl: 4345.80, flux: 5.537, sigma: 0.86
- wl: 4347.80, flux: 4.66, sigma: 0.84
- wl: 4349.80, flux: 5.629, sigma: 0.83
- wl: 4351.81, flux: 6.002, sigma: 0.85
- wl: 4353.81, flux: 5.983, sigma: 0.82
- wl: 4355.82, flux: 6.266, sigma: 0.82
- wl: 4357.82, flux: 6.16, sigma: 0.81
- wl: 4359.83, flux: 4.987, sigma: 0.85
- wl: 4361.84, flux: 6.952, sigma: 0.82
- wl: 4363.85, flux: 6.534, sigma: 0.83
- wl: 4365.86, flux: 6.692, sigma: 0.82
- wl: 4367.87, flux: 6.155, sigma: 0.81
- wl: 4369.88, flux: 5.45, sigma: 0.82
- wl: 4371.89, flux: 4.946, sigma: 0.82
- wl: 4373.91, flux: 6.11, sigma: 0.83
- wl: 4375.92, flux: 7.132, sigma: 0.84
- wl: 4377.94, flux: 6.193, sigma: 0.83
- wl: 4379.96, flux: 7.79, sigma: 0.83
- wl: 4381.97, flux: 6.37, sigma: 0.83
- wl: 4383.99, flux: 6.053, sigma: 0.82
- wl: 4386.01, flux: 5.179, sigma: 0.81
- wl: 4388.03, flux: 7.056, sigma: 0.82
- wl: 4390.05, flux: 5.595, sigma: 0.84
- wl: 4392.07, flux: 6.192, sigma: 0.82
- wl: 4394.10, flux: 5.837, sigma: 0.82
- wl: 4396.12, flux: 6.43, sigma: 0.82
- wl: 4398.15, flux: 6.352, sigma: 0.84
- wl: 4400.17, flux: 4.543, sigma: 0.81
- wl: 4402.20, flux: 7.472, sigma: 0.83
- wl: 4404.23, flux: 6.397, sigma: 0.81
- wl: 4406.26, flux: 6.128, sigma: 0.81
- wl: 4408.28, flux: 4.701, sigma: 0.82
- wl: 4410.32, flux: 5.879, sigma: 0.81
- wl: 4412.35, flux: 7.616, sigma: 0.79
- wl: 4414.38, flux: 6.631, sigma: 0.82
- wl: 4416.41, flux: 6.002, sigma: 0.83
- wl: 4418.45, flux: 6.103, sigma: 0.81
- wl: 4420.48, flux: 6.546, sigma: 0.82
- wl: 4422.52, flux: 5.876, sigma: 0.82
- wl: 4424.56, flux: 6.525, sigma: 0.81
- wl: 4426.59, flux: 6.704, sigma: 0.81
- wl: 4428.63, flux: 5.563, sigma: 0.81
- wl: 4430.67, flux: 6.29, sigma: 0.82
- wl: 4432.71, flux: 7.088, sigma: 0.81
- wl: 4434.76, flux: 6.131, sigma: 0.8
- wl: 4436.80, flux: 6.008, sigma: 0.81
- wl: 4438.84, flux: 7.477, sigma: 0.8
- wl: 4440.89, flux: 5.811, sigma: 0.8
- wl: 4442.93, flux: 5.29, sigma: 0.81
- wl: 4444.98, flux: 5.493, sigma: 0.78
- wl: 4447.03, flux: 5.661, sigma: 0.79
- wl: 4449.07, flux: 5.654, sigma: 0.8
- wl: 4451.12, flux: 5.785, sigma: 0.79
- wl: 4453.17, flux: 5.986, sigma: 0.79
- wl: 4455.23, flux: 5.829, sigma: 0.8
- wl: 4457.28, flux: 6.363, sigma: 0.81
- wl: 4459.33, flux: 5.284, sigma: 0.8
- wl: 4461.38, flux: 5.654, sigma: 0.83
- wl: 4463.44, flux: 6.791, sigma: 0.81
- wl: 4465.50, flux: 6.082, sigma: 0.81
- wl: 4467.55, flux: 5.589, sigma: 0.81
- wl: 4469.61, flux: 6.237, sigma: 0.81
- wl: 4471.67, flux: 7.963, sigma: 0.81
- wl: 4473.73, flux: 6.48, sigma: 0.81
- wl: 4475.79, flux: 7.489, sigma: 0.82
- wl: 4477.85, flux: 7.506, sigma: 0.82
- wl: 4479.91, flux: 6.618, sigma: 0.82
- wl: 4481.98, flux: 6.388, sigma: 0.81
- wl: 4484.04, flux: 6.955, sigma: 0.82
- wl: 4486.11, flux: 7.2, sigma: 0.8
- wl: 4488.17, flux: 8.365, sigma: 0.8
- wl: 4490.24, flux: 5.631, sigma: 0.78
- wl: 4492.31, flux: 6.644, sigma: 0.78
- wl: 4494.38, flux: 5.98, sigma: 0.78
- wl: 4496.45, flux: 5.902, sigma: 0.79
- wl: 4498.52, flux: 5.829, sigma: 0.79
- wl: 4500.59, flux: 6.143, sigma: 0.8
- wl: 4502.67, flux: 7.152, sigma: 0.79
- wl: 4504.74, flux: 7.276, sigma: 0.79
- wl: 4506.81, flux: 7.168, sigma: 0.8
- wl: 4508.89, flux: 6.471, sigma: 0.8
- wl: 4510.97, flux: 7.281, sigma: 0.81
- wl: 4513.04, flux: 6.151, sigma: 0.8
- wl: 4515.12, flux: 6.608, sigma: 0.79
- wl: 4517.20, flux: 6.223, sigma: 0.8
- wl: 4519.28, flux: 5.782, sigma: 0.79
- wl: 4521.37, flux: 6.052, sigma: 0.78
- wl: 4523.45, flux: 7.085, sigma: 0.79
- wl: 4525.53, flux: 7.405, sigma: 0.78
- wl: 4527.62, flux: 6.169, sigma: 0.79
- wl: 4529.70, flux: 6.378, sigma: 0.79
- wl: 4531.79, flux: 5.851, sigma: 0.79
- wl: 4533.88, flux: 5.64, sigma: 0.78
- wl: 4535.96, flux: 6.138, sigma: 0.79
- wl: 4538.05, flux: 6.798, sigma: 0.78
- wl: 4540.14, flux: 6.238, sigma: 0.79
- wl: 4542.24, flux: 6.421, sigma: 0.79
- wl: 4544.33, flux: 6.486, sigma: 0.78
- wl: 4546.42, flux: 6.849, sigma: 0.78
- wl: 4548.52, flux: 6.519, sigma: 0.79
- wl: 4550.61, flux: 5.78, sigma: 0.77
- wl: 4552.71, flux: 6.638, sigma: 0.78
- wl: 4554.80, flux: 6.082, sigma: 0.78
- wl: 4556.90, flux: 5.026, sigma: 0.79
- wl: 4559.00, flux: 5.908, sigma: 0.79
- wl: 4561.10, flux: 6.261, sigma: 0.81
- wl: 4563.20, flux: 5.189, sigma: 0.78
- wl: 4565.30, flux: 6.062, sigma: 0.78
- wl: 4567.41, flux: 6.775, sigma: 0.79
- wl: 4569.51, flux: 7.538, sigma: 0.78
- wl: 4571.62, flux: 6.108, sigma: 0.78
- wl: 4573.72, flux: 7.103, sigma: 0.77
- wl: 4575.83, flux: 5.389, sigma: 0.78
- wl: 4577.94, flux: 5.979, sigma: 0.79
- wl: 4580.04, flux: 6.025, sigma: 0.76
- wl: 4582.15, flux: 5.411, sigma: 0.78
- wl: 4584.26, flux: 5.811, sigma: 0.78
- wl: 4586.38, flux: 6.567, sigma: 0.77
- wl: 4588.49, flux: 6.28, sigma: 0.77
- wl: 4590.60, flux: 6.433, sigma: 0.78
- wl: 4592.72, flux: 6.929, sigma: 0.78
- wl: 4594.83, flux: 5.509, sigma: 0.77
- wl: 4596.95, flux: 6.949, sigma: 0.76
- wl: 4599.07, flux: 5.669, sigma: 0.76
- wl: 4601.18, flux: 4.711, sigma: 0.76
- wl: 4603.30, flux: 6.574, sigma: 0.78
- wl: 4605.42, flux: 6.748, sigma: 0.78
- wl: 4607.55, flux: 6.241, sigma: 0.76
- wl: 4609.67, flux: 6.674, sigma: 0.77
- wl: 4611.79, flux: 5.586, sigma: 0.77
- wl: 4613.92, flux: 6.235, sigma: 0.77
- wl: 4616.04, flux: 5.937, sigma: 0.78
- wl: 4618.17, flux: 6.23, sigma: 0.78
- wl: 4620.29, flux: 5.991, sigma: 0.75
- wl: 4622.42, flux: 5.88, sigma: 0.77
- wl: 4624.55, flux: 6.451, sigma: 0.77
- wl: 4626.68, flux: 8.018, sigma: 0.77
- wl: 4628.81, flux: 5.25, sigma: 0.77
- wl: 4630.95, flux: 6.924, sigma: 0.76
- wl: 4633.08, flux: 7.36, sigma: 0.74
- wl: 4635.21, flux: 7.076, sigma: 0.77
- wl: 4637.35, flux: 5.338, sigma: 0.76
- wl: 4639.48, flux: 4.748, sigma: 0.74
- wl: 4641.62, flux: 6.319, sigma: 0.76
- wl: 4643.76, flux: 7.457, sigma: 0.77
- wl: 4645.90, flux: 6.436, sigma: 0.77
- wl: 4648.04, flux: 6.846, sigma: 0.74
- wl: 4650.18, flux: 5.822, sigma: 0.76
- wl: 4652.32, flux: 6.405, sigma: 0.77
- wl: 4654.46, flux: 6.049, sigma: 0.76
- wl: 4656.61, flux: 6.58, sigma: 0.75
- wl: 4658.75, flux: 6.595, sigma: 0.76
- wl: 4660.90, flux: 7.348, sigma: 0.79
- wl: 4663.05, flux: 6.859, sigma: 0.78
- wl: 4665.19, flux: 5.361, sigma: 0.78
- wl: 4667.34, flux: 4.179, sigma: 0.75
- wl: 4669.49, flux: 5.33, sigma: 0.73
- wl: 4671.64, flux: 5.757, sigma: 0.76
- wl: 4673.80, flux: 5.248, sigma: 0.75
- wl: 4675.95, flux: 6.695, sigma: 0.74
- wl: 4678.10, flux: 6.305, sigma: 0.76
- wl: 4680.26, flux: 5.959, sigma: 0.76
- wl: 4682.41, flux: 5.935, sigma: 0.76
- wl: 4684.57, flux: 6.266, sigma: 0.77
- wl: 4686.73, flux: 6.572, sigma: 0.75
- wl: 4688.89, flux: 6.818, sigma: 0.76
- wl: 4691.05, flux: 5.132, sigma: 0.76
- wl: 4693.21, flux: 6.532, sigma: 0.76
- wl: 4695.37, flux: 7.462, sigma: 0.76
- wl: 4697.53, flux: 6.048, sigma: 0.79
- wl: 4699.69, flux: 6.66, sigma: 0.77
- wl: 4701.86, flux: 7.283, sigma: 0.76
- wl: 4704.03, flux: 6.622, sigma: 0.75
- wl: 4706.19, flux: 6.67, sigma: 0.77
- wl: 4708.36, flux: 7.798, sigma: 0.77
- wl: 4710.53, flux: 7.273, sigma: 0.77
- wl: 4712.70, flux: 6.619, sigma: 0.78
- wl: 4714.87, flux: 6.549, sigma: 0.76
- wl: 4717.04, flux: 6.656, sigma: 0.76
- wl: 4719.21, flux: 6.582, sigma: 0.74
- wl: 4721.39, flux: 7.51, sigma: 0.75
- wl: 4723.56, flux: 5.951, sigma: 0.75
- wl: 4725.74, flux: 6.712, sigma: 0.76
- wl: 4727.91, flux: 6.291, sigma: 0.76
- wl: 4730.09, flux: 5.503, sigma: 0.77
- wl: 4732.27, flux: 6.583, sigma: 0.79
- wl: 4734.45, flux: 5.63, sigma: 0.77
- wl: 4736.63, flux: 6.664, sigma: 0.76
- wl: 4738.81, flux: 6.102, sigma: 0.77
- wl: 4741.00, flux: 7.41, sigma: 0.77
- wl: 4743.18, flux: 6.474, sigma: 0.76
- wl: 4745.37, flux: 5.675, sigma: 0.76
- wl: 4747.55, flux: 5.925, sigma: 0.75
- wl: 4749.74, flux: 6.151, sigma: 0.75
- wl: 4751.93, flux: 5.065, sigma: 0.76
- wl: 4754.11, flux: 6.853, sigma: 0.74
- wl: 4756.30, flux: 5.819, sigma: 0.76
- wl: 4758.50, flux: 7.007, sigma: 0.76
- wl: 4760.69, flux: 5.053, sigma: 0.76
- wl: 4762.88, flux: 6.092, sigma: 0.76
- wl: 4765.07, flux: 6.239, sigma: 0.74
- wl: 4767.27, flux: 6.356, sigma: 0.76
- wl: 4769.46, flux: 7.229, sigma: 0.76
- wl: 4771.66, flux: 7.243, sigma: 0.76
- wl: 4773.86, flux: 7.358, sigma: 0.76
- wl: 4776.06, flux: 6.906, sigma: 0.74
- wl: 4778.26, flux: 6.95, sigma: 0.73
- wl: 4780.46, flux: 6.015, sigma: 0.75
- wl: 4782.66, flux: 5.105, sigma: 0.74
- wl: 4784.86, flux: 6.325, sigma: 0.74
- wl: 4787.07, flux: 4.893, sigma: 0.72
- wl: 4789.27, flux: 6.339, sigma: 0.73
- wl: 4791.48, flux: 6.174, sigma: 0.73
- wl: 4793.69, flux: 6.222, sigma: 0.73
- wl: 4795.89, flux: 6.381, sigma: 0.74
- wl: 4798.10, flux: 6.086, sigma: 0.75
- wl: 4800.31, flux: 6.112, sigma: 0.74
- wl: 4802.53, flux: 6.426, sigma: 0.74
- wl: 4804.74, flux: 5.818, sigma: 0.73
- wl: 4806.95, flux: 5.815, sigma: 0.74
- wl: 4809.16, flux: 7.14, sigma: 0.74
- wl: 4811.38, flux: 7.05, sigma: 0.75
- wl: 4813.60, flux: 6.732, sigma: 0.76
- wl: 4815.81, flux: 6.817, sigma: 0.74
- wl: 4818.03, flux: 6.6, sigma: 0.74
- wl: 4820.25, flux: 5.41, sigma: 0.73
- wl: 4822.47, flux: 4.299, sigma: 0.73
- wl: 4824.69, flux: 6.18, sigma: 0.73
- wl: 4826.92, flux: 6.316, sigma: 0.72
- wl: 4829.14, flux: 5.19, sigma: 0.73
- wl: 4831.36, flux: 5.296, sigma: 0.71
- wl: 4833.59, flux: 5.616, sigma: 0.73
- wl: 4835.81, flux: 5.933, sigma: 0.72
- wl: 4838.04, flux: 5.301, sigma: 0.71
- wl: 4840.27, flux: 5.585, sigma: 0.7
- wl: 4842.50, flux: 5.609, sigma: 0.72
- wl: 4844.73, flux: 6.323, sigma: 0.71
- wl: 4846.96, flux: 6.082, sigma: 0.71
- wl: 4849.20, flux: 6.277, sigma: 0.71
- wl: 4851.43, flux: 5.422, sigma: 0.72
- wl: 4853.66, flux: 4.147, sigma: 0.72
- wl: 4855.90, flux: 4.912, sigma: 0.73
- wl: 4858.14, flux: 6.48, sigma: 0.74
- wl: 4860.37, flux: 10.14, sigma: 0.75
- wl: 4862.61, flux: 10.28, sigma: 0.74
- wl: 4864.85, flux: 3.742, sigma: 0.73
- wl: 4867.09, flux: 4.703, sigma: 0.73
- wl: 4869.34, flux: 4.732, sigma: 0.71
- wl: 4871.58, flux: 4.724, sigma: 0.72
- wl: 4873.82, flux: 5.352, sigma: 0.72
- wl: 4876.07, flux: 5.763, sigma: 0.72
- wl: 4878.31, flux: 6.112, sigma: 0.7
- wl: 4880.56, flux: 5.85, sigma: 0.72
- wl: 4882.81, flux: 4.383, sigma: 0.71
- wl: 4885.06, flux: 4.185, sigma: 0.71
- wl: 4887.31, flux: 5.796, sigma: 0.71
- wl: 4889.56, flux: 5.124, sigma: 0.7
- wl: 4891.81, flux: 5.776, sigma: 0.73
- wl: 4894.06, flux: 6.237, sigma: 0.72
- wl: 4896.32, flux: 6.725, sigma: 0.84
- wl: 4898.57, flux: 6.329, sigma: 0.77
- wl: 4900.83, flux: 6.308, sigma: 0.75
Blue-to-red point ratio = 1.08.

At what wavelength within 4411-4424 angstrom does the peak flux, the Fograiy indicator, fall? 4412.35 angstrom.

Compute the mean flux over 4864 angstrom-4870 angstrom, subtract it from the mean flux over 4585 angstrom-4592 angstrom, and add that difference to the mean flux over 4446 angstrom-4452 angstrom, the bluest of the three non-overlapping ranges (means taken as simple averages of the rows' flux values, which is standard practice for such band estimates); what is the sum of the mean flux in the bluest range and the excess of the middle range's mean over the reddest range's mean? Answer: 7.7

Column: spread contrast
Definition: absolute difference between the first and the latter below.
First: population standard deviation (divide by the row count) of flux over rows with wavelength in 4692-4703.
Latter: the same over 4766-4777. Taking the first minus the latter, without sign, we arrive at 0.15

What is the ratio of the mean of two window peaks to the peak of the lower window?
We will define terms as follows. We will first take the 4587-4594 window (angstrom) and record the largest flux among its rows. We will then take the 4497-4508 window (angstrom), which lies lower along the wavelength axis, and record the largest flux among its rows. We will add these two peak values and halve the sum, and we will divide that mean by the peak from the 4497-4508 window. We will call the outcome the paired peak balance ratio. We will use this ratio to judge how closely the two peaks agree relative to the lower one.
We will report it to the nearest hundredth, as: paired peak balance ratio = 0.98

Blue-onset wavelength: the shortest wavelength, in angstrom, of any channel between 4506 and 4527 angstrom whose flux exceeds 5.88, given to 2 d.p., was 4506.81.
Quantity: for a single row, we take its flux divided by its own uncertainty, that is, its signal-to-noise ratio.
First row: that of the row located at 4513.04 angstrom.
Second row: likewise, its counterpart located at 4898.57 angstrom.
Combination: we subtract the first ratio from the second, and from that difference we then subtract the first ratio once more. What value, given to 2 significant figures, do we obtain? -7.2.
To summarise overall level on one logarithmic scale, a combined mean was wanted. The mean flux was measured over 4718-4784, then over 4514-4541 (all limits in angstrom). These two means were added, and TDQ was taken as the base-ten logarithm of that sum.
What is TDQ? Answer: 1.103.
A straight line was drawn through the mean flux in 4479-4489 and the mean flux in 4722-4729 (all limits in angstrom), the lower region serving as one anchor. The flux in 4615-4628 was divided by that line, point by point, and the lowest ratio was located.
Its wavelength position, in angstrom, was 4622.42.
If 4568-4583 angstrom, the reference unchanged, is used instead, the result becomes 4575.83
